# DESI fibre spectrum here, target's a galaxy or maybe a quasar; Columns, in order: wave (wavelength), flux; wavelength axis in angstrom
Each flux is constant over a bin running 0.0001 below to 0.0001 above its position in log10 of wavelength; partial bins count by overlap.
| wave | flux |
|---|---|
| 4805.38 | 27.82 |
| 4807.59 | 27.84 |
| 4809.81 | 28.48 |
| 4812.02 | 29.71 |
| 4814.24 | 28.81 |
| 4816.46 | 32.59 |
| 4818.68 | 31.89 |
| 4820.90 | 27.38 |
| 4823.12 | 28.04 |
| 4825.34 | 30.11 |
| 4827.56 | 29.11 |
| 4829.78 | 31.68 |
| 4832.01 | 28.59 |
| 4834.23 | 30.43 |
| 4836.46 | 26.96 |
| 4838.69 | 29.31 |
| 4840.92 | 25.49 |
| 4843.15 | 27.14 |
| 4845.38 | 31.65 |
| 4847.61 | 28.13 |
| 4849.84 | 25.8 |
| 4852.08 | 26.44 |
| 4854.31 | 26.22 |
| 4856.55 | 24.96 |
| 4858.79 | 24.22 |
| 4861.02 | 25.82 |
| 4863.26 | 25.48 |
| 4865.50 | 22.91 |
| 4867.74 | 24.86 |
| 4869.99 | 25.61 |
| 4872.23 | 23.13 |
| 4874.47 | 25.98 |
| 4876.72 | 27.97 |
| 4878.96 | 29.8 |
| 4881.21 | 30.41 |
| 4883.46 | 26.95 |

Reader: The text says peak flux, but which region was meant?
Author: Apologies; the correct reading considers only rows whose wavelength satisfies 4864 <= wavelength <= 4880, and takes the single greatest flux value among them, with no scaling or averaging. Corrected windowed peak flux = 29.8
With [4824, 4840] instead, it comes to 31.68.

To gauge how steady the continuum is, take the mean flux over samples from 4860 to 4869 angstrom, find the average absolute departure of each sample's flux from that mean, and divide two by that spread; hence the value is 2.2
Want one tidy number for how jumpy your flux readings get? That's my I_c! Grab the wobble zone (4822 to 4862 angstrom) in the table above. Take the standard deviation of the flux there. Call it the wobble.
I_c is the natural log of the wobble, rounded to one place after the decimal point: 0.8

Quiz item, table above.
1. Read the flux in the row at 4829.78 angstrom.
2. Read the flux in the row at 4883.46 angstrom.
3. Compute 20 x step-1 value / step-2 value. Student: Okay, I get 23.5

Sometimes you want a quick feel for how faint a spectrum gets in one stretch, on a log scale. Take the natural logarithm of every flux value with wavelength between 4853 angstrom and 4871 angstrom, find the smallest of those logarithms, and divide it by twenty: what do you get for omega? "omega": 0.157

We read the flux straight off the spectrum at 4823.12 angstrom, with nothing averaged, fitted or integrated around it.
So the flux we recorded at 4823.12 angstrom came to 28.04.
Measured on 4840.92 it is 25.49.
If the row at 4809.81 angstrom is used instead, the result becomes 28.48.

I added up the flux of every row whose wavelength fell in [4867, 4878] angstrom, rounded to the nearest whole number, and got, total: 128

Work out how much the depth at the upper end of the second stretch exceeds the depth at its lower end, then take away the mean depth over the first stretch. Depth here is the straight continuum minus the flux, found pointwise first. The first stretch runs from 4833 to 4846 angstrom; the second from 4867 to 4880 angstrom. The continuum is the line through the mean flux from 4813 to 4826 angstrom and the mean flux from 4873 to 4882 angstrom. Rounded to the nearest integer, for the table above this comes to -6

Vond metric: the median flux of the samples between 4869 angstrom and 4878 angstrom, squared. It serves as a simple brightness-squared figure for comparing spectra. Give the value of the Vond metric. 665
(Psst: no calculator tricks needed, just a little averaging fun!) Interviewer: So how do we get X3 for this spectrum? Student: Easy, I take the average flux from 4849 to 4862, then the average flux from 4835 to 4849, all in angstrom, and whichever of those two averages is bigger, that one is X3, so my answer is 28.1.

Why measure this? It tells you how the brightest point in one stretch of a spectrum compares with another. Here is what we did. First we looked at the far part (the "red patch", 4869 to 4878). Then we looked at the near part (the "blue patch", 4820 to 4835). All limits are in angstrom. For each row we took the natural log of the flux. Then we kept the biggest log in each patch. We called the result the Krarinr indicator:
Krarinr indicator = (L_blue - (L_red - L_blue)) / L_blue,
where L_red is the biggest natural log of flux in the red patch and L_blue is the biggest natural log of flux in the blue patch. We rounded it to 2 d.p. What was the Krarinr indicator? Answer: 1.04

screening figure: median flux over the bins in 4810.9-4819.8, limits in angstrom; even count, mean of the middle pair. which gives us 31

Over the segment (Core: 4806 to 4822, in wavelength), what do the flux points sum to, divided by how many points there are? 29.5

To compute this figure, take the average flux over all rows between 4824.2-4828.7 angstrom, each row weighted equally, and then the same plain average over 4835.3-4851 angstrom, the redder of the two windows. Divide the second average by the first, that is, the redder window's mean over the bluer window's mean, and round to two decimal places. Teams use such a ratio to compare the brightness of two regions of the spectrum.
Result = 0.94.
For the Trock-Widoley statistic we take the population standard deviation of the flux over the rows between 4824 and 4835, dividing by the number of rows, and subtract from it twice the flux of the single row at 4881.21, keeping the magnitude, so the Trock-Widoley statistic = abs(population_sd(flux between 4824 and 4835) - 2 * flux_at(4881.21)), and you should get 60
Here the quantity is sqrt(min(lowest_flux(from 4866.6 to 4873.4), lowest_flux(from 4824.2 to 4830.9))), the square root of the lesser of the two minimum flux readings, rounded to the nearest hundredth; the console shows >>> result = 4.81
